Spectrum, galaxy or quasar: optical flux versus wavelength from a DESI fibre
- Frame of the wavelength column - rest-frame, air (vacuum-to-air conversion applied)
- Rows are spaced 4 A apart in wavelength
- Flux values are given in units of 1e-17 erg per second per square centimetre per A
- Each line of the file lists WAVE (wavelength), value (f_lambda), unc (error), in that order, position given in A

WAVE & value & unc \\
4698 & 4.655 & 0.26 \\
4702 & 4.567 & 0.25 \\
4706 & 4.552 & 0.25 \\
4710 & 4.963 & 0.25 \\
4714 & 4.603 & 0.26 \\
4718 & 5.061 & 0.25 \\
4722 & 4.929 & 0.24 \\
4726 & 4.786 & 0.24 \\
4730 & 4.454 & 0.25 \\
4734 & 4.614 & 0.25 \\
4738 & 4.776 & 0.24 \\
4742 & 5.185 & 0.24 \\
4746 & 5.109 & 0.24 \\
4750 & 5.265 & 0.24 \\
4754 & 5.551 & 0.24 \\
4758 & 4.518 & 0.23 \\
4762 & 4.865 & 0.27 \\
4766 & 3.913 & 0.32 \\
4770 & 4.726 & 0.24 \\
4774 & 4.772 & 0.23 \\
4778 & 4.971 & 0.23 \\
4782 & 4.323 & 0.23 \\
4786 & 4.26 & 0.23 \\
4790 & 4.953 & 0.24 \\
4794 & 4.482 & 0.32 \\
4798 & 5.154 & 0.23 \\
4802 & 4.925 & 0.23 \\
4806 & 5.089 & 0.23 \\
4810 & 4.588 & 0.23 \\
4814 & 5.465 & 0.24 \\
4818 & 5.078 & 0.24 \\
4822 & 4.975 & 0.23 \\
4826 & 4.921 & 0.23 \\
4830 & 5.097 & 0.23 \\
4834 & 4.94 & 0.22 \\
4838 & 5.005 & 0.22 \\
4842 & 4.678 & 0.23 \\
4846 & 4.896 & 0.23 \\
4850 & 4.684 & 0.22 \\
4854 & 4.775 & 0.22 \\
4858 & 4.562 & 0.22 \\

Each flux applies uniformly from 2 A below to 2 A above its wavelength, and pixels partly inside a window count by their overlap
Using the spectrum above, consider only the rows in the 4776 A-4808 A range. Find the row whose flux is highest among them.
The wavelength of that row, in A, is 4798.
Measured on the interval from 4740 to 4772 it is 4754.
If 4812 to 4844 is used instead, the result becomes 4814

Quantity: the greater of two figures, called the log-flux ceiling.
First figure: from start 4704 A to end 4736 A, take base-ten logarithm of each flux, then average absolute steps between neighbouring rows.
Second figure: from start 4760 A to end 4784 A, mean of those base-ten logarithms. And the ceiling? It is 0.661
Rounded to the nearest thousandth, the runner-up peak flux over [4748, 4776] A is 5.265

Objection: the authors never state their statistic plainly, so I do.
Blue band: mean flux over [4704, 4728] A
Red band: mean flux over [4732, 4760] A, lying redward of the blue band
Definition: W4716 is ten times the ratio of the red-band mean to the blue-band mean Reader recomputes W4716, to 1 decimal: 10.4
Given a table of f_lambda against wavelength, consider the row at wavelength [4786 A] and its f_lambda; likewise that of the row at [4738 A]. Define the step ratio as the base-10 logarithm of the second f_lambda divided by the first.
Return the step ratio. 0.050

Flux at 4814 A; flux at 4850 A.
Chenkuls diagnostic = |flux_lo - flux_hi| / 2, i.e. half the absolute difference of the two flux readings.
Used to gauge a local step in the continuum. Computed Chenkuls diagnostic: 0.39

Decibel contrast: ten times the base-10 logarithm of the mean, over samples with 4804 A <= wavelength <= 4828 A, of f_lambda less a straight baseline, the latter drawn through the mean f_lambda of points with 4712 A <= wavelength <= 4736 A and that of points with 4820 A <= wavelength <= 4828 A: -10.6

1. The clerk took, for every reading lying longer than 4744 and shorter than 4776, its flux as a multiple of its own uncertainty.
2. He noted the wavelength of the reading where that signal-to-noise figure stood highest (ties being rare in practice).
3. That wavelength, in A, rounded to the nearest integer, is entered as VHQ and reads 4754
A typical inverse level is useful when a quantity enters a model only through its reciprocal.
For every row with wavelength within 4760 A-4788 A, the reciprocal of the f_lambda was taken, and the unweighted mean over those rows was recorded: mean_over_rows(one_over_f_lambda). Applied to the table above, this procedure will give 0.221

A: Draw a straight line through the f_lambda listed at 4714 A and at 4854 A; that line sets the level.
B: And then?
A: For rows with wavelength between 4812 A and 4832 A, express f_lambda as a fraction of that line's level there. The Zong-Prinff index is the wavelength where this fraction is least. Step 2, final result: 4826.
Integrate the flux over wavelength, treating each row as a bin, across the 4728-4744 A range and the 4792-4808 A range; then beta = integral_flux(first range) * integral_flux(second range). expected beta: 5983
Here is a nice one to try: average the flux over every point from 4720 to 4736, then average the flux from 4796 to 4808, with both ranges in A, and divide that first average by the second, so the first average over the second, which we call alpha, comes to 0.93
